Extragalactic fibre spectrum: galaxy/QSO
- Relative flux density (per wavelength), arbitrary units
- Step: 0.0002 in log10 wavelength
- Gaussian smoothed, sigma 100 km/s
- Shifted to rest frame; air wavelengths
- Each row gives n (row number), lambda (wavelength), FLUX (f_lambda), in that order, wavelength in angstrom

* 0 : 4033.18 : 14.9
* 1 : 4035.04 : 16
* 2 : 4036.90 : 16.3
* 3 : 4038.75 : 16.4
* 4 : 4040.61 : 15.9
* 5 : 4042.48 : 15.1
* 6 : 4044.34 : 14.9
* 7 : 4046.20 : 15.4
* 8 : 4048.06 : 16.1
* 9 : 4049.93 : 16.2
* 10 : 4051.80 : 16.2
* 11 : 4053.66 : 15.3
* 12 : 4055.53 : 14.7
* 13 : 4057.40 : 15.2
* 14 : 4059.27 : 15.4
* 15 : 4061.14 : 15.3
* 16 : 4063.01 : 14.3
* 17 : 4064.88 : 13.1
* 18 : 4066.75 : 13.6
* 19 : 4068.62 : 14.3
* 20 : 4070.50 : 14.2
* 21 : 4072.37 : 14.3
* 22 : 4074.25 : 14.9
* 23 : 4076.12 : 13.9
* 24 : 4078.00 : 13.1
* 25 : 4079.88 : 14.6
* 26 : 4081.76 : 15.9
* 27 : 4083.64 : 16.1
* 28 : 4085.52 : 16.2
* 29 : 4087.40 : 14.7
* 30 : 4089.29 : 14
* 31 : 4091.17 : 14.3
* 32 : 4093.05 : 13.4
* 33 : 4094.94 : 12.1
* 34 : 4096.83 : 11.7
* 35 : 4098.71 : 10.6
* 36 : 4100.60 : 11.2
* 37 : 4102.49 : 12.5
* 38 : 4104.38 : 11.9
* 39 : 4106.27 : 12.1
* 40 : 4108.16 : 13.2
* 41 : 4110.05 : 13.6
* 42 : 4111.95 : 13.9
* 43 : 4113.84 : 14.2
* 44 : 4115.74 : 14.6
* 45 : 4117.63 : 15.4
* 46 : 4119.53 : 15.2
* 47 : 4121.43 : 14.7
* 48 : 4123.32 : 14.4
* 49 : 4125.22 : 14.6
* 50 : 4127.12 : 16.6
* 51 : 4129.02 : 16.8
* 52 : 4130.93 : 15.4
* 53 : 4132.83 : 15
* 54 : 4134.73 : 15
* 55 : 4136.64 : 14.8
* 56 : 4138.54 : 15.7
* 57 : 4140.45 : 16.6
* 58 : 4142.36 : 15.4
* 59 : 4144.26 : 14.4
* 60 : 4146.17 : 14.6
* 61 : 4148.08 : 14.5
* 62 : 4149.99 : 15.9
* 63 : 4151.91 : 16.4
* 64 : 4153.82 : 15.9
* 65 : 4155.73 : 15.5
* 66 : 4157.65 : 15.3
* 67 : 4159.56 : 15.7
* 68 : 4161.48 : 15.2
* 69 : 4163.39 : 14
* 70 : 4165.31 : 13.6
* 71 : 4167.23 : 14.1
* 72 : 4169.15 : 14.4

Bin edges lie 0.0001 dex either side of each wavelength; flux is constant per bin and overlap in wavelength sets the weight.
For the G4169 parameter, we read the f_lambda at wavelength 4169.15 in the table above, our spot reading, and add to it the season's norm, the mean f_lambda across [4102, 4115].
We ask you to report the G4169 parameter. 27.5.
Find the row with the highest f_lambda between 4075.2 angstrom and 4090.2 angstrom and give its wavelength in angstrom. 4085.52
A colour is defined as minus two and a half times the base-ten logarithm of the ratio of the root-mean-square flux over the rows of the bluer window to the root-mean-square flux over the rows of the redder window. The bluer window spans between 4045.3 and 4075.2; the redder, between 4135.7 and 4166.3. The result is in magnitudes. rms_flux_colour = 0.02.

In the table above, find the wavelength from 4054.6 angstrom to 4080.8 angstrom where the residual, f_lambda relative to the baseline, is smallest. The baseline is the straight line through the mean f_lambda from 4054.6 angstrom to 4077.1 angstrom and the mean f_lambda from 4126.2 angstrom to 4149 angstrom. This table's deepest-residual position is 4078.00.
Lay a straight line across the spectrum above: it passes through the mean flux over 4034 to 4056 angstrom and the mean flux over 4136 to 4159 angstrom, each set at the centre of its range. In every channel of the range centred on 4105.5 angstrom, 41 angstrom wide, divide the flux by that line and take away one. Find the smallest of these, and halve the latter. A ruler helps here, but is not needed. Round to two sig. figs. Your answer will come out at -0.16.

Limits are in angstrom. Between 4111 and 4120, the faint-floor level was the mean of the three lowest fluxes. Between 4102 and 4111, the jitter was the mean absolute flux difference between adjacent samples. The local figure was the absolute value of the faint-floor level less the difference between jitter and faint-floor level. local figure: 27.9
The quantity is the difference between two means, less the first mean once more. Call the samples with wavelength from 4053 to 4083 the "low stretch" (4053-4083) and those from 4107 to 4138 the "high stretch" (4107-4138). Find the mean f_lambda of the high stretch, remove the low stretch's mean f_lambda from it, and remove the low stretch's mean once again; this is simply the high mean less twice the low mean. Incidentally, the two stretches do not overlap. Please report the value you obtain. -14.2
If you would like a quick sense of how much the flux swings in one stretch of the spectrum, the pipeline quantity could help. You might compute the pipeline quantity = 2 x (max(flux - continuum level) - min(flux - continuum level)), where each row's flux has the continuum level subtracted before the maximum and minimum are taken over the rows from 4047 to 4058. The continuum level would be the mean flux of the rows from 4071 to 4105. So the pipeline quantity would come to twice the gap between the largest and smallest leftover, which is 3.0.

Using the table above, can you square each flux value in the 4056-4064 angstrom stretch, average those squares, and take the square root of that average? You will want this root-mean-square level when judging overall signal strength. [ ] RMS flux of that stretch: 15.1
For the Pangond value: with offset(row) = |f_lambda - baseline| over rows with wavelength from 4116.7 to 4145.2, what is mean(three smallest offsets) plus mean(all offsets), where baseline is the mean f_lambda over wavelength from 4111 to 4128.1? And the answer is 0.78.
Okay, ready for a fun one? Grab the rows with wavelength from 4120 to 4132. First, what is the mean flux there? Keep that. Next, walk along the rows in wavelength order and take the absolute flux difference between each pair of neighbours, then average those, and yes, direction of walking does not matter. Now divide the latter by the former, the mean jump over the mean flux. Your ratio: 0.053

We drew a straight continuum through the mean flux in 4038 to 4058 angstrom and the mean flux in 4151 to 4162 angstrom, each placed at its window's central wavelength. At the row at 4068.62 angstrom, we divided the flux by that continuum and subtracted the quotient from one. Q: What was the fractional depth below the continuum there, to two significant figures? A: 0.083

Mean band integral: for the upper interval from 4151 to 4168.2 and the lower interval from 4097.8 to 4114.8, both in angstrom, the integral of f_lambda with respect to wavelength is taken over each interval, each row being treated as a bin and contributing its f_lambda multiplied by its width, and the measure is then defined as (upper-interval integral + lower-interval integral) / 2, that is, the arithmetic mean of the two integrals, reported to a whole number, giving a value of 237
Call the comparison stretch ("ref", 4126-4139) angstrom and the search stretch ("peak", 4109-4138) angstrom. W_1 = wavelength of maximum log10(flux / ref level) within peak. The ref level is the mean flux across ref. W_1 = 4129.02 angstrom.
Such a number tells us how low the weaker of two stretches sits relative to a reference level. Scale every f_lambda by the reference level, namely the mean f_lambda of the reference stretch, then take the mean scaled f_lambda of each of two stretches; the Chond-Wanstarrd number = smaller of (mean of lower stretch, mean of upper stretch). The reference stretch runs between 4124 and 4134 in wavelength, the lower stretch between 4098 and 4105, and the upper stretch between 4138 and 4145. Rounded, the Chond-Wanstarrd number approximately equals 0.74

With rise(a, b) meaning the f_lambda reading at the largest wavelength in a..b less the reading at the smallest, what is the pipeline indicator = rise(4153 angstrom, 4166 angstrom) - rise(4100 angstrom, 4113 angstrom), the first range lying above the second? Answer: -5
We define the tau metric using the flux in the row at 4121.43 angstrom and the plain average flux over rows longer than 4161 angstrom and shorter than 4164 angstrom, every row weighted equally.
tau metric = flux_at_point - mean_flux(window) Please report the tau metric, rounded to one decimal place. 0.1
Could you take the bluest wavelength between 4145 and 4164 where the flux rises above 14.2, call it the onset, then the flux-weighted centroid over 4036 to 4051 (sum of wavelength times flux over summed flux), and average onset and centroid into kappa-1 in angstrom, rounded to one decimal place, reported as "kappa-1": 4094.8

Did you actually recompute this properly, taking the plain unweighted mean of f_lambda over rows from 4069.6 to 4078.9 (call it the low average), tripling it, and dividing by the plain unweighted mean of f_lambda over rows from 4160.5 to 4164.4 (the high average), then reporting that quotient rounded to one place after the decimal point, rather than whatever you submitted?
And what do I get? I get 2.9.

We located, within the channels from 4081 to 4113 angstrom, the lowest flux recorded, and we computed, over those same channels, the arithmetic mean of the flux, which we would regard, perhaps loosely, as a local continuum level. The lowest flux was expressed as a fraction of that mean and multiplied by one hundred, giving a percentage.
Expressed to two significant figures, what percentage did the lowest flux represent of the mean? 79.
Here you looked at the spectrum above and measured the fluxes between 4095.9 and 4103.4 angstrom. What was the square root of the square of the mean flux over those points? 11.5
